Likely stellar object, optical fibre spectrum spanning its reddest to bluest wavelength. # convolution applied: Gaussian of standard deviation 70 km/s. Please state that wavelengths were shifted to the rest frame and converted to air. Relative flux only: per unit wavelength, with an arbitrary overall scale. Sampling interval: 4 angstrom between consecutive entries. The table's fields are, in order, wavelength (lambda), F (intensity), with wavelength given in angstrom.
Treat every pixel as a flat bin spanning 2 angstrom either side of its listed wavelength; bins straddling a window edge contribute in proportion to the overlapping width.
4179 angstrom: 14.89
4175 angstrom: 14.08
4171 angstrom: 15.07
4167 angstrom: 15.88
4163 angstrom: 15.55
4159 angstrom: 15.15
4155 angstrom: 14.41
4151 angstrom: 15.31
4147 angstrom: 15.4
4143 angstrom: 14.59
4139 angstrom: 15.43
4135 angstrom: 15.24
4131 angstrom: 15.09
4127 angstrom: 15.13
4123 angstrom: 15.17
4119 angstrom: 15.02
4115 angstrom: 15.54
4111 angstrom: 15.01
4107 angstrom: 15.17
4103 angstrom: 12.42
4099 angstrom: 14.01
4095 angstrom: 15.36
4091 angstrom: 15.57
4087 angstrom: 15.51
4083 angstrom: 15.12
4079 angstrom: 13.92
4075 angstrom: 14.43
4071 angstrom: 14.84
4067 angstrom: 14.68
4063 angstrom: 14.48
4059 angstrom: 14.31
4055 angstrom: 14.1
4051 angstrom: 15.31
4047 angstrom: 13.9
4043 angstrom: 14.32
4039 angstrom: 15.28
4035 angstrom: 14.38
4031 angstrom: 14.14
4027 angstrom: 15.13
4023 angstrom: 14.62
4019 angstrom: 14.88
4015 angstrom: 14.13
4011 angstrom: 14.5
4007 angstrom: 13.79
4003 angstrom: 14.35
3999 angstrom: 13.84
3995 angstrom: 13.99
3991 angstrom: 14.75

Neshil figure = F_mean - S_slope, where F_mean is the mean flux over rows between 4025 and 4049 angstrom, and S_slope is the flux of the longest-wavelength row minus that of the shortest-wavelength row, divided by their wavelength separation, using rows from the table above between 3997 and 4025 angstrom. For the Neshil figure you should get 14.5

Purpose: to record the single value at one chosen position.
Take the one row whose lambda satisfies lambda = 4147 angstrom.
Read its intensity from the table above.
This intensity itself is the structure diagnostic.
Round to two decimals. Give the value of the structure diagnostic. 15.40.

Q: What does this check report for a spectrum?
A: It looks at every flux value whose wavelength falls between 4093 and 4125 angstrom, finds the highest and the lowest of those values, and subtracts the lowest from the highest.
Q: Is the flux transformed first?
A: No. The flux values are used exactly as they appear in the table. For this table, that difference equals 3.1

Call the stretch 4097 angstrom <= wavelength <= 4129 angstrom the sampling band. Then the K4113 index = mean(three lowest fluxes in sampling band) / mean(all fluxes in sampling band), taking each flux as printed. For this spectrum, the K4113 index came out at 0.941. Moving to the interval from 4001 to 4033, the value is 0.971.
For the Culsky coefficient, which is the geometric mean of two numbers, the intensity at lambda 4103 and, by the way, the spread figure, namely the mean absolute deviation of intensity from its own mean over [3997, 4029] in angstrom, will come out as 2.17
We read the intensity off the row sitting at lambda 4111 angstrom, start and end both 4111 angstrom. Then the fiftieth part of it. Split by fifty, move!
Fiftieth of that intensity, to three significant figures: 0.300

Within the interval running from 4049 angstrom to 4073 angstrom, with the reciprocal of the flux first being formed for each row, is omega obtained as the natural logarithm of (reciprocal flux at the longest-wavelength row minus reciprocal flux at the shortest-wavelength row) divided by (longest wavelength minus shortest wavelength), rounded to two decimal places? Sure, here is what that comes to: -9.18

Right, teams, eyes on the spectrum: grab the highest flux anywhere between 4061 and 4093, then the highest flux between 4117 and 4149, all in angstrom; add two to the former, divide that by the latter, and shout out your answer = 1.14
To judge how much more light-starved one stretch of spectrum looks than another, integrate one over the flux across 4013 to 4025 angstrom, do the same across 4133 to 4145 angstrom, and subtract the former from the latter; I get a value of -0.030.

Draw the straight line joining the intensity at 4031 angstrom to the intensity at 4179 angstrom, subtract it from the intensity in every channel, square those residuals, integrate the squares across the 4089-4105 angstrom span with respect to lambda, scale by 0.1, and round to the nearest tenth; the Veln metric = 2.7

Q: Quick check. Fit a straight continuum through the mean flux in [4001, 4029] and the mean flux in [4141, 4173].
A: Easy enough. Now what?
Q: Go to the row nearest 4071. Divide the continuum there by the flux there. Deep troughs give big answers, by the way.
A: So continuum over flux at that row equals 0.99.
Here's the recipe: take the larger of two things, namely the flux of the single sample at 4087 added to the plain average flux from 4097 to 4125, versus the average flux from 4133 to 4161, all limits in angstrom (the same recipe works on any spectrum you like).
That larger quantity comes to 30.1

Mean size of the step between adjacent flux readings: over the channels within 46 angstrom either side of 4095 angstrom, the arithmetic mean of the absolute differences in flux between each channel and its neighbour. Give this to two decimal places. 0.55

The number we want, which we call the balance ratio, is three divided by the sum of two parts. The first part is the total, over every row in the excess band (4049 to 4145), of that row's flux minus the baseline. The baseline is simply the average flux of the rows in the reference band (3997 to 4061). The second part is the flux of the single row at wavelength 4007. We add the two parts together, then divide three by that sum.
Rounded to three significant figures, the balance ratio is 0.132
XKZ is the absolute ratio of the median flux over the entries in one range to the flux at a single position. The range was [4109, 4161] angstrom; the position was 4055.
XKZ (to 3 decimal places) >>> 1.074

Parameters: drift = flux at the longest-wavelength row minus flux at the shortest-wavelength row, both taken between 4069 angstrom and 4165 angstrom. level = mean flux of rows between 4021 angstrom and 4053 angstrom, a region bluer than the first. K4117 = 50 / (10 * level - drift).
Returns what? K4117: 0.343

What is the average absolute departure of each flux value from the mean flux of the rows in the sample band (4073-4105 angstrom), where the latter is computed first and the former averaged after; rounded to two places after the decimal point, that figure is 0.85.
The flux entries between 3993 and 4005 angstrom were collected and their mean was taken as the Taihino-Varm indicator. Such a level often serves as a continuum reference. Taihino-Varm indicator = 14.1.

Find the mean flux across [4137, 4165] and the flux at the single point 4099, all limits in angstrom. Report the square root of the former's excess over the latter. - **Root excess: 1.05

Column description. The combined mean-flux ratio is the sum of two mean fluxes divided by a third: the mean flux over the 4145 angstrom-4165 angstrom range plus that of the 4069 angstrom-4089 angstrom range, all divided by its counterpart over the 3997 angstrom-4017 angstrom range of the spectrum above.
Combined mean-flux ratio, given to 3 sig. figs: 2.12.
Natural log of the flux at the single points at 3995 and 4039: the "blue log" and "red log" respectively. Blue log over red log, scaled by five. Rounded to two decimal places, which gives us 4.84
